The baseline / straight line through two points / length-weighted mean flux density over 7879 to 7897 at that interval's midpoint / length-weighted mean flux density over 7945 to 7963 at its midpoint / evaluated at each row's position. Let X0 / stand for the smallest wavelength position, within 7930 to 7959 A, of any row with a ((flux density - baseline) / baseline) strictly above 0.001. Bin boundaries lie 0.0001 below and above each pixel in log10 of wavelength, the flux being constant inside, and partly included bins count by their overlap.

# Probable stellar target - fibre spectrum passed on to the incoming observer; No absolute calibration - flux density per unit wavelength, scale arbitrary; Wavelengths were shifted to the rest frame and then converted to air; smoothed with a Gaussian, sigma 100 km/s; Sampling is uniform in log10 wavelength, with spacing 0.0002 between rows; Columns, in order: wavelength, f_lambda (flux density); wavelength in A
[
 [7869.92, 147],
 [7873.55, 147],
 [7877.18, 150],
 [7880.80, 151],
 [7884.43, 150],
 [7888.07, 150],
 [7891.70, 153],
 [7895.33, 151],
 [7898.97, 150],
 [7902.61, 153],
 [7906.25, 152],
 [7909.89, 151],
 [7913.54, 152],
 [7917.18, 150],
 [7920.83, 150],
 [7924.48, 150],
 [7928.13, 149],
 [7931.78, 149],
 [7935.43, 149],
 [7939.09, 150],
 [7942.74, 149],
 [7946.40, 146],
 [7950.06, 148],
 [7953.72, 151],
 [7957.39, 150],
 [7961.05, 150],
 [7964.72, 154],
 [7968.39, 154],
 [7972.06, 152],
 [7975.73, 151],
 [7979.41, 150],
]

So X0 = 7939.09 A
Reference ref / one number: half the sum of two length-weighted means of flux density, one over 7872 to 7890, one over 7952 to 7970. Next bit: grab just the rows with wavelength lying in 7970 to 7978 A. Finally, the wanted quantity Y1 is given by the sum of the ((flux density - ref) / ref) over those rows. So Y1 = 0.011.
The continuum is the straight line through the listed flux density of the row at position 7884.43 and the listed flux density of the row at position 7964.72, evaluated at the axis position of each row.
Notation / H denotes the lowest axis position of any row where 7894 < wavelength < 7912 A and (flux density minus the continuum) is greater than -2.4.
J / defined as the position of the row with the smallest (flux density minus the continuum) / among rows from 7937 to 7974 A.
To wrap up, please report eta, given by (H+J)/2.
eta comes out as 7920.9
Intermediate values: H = 7895.33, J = 7946.40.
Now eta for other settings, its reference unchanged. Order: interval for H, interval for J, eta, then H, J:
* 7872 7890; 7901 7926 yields 7900.8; 7877.18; 7924.48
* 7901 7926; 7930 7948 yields 7924.5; 7902.61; 7946.40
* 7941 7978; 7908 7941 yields 7950.1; 7964.72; 7935.43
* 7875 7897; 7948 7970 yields 7913.6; 7877.18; 7950.06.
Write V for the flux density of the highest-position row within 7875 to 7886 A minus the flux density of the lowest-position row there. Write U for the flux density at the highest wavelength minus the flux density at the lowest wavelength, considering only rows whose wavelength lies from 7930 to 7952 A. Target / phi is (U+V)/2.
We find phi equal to -0.5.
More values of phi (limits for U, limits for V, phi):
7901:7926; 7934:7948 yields -3.0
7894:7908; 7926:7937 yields 0.5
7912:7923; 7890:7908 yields -1.5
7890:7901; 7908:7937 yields -2.5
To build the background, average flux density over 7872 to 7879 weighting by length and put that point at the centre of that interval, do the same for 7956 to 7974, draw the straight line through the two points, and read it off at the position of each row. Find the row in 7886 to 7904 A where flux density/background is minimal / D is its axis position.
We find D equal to 7898.97 A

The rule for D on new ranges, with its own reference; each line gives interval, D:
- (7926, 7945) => 7942.74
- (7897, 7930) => 7928.13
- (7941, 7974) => 7946.40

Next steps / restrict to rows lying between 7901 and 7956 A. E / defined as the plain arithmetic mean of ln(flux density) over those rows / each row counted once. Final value 5.01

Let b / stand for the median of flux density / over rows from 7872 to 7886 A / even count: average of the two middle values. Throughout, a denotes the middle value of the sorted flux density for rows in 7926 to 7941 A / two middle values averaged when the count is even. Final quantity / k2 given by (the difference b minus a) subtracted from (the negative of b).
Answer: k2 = -151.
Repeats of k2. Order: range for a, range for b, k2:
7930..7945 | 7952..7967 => -152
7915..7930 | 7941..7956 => -147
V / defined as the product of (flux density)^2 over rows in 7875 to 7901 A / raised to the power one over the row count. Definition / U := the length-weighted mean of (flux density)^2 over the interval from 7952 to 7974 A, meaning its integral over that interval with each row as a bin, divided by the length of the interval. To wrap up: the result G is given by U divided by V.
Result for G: 1.01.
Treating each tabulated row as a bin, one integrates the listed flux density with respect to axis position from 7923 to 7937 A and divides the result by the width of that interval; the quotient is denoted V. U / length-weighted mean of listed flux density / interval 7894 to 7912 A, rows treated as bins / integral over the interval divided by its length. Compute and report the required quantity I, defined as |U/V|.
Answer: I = 1.01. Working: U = 151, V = 149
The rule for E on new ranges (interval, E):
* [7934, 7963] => 5.00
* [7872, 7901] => 5.01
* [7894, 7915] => 5.02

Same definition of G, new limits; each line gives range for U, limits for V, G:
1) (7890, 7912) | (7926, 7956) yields 1.04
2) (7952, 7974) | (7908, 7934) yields 1.02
